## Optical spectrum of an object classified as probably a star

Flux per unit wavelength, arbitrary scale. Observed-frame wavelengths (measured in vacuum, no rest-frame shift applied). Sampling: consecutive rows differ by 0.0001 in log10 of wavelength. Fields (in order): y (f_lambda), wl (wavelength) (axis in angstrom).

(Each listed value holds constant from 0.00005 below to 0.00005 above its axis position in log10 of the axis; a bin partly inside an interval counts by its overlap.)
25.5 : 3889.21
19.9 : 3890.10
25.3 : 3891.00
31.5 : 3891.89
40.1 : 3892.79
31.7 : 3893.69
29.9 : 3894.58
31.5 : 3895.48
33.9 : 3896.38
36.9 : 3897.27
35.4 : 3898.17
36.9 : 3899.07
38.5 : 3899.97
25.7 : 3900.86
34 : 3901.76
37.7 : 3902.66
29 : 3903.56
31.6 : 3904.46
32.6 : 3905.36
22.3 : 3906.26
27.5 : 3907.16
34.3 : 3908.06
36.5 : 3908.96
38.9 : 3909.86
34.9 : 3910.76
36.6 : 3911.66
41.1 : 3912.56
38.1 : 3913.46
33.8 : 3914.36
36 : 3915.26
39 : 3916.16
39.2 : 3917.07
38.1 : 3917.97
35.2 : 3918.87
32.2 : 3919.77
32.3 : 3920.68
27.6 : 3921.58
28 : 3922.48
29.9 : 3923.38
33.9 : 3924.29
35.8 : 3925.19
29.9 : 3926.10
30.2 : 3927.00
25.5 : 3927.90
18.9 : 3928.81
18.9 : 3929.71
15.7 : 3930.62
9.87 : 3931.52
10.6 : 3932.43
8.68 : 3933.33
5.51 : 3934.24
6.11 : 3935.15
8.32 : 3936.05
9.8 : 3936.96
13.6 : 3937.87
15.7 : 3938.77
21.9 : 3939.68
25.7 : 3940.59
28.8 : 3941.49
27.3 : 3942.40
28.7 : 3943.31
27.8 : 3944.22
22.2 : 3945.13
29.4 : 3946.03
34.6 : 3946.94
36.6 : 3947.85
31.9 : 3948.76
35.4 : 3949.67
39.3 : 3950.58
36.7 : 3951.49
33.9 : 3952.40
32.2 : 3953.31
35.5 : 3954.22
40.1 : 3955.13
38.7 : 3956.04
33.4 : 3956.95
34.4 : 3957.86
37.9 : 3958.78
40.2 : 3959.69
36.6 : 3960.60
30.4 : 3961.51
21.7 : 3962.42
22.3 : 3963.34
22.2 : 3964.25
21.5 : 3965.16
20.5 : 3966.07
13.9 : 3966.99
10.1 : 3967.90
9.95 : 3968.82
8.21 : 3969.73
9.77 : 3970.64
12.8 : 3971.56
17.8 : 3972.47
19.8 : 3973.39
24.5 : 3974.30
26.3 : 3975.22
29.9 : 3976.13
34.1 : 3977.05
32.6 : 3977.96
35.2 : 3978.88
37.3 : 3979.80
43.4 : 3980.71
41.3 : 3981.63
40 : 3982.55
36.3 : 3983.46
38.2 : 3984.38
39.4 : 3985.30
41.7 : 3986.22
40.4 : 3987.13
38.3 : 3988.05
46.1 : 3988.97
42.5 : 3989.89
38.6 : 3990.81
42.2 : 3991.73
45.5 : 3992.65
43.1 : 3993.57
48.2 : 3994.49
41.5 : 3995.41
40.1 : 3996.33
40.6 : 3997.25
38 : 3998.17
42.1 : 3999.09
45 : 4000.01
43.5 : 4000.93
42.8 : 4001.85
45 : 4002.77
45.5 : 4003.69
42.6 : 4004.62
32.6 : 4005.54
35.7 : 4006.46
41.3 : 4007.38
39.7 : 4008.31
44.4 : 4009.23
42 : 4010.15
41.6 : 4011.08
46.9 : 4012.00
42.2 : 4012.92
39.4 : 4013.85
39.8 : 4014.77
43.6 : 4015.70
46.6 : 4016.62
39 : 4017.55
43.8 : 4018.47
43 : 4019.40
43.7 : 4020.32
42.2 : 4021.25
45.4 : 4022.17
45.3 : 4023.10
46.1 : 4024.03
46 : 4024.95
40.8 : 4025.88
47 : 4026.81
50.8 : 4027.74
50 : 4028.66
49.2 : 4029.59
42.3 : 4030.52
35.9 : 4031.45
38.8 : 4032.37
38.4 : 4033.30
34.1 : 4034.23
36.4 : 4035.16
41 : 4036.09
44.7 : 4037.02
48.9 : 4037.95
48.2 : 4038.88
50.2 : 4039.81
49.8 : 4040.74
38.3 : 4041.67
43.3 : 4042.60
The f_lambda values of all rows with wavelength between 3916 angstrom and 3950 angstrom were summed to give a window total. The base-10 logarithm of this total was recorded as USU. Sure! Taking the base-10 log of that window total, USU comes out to 3.0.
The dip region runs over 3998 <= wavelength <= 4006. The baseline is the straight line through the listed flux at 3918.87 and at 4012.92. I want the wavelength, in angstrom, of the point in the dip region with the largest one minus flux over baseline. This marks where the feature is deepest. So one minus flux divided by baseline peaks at 4005.54 angstrom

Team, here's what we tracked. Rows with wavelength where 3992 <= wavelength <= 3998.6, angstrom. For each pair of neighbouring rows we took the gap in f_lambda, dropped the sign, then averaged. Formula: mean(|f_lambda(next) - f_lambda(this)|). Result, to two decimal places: 3.12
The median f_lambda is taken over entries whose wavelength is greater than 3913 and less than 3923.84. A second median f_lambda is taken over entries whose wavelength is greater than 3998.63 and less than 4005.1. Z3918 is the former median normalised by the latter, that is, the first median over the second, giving 0.79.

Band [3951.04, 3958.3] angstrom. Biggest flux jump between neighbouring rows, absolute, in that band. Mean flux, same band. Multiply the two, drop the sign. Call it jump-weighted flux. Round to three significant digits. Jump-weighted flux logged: 189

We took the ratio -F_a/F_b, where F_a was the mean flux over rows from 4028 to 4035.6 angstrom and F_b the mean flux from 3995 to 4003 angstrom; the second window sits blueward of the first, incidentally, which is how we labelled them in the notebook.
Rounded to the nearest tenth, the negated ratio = -1.0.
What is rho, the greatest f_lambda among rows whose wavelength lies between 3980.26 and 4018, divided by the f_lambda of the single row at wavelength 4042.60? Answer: 1.1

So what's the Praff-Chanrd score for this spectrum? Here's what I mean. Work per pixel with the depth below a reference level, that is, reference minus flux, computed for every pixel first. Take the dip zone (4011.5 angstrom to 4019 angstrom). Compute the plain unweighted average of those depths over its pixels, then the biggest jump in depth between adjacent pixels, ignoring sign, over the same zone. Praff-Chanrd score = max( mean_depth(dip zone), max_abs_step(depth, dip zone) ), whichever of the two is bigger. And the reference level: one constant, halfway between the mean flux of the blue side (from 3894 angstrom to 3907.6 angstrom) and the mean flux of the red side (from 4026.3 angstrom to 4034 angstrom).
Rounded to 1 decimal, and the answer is 7.6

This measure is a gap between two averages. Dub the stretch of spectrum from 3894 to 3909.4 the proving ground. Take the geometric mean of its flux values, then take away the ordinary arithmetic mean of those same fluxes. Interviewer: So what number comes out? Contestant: -0.32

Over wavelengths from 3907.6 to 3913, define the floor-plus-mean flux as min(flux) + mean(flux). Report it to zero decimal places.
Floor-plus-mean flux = 71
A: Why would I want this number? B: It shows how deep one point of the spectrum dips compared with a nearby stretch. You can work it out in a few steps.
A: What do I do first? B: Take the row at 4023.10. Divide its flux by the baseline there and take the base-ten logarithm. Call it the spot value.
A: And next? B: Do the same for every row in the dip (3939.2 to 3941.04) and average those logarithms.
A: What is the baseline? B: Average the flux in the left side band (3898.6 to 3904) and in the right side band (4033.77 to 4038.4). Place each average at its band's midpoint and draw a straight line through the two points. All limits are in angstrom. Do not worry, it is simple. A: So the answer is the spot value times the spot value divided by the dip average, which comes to -0.01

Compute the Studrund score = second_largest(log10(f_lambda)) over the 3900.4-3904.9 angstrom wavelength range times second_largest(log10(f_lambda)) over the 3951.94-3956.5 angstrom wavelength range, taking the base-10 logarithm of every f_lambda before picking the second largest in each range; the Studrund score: 2.43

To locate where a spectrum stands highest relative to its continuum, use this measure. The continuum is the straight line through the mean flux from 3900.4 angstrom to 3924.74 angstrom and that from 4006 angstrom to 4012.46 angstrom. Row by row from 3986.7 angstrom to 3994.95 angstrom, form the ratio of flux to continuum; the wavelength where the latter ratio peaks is 3994.49 angstrom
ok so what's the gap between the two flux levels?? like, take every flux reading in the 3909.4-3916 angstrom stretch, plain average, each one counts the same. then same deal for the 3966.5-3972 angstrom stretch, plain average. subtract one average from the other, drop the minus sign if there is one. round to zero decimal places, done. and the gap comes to 26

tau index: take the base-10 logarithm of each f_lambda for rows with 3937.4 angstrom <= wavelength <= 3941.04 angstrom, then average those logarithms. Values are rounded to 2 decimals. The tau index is 1.27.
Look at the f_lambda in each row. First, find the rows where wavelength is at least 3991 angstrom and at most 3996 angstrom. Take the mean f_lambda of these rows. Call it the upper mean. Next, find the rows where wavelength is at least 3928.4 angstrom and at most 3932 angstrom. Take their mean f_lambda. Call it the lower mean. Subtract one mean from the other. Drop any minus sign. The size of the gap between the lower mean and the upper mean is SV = 28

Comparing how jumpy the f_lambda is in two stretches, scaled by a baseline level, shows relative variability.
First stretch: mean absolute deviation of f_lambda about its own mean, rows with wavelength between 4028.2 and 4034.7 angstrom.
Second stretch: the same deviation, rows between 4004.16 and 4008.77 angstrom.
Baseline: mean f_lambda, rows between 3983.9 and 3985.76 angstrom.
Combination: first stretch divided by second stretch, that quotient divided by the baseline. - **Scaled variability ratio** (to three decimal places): 0.039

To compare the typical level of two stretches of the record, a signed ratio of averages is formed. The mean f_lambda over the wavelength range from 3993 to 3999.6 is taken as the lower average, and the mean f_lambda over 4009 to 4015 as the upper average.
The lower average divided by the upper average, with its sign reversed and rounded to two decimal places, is -0.99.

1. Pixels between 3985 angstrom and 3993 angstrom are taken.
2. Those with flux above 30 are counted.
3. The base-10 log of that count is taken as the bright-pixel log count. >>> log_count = 0.95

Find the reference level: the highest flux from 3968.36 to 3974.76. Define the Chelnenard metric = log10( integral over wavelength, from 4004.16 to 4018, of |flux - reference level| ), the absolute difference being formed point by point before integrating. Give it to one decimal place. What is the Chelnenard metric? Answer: 2.4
